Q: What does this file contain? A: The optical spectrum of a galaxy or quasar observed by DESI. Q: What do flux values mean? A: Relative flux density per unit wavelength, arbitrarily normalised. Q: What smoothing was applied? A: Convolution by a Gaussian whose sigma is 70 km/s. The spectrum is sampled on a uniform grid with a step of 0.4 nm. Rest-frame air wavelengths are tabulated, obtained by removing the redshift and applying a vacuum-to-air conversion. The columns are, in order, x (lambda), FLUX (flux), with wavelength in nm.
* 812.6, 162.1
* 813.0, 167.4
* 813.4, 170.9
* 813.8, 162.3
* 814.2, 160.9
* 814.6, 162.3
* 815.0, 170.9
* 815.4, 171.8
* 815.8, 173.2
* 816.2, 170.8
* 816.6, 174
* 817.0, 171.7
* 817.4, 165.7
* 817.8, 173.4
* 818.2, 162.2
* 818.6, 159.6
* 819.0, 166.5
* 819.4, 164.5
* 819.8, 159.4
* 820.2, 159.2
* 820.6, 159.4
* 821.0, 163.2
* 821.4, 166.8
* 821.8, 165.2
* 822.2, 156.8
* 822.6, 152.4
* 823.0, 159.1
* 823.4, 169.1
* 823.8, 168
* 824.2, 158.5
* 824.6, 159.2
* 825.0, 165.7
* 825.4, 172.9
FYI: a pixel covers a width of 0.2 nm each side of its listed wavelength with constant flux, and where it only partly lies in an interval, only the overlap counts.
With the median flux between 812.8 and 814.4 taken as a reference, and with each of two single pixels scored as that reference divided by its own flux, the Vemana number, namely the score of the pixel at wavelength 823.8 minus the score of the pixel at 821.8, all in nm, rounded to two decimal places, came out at -0.02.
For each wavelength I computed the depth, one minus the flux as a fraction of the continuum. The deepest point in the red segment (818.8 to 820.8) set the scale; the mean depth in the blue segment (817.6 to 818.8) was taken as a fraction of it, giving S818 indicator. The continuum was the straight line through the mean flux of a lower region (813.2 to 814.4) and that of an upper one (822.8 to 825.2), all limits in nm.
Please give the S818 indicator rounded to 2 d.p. -0.21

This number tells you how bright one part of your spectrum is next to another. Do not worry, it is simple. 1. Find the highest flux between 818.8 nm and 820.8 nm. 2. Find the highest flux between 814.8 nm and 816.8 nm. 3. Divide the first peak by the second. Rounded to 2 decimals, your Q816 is 0.96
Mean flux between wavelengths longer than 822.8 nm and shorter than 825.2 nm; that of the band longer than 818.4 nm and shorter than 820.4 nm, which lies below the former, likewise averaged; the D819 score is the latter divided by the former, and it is 0.99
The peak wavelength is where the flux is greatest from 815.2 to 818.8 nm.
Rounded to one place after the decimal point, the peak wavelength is 816.6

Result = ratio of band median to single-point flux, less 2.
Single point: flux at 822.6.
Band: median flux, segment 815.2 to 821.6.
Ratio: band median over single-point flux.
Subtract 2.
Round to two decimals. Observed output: -0.91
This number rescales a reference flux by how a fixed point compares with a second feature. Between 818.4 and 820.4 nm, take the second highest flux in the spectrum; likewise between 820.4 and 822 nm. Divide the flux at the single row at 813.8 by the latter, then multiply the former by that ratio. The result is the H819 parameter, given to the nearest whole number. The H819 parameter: 162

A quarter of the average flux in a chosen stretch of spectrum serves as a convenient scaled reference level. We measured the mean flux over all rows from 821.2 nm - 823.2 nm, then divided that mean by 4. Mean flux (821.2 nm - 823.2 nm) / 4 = 40.0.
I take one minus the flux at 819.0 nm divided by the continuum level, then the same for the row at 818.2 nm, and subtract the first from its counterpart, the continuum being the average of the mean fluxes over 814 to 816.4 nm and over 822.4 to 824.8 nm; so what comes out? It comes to 0.03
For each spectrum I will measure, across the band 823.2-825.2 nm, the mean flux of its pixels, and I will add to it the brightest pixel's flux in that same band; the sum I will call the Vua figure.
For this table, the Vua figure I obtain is 333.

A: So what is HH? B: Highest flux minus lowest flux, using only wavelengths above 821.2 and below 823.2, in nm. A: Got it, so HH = 14.4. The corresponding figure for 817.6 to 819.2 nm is 13.8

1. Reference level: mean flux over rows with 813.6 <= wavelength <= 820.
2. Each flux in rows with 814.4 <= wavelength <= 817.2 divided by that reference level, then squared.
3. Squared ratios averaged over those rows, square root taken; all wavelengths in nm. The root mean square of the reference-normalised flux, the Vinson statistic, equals 1.02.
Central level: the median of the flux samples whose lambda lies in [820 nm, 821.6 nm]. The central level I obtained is 161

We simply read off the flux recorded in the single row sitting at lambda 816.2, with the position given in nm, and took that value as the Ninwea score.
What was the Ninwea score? 170.8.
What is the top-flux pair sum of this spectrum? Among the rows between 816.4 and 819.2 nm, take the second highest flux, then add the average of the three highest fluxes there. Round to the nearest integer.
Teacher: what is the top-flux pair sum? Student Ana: 346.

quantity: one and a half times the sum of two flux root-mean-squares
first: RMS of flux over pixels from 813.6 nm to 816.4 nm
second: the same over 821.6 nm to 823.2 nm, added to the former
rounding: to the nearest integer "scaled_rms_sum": 489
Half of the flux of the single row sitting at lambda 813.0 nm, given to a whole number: 84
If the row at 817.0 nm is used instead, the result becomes 86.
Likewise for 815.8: 87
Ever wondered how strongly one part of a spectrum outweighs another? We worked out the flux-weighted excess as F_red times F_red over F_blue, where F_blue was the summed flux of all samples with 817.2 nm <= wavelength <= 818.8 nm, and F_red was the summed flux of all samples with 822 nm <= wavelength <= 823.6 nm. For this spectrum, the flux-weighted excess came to 615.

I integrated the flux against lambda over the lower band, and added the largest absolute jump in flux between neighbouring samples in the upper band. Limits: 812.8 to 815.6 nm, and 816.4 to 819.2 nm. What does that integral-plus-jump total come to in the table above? 478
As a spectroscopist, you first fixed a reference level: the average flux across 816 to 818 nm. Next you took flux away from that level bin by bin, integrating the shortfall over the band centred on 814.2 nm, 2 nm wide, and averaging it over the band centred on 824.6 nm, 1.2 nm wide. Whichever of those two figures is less 10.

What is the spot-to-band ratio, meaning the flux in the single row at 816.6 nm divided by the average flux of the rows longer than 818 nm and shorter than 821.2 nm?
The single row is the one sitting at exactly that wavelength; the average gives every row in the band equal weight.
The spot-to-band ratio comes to 1.08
